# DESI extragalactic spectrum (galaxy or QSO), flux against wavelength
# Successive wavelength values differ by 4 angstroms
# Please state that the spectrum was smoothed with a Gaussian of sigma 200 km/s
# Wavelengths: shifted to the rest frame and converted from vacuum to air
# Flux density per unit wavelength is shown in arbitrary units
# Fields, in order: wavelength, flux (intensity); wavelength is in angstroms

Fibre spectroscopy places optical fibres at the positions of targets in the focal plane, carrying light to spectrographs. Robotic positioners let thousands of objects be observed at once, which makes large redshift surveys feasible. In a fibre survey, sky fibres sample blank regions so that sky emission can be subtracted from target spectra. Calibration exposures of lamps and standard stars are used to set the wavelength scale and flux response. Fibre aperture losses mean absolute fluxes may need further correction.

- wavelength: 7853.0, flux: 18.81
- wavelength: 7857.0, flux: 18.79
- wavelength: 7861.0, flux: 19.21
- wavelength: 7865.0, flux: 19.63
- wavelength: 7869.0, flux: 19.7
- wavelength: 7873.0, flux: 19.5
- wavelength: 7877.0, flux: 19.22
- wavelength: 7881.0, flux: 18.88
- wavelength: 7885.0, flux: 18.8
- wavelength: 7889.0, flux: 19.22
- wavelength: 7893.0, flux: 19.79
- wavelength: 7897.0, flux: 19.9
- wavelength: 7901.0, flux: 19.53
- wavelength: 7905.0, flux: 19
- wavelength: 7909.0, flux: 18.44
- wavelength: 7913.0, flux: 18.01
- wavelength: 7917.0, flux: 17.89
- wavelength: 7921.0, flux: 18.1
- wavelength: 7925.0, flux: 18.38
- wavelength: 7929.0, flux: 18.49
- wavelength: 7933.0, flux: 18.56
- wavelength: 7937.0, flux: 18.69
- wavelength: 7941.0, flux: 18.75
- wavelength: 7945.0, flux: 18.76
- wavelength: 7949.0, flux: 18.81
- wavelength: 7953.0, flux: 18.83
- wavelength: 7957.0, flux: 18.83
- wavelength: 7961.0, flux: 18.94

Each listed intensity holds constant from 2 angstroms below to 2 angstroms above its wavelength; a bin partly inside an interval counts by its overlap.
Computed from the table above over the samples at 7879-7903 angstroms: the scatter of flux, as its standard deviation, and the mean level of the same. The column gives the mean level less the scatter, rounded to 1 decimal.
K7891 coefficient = 18.9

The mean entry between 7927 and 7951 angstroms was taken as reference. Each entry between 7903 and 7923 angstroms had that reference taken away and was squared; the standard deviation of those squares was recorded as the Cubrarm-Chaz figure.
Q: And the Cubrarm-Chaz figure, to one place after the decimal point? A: 0.2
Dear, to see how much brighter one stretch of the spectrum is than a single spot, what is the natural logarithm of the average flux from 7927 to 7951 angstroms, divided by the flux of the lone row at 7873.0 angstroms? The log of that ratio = -0.043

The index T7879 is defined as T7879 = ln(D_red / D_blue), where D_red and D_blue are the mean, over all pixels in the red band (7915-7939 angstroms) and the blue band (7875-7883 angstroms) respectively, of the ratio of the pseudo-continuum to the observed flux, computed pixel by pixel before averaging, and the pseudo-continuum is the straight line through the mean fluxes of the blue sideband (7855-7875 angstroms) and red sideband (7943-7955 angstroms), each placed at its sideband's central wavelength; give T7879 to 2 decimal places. 0.02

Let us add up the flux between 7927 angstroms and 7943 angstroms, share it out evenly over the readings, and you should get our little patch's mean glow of 18.6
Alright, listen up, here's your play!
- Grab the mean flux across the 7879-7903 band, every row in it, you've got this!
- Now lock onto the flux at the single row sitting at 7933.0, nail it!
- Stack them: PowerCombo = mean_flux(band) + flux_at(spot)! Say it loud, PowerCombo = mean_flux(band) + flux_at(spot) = 37.9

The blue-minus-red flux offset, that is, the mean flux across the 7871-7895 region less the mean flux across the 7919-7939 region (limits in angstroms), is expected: 0.8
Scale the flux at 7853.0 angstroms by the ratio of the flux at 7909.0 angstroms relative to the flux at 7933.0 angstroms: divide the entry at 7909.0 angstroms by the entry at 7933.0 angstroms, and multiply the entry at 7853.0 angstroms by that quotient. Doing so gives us 18.7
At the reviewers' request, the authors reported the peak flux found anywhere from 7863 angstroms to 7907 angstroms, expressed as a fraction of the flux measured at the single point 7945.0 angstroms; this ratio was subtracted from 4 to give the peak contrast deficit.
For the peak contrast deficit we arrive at 2.94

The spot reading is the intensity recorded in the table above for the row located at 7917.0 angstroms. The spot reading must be 17.89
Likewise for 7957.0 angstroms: 18.83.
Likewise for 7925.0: 18.38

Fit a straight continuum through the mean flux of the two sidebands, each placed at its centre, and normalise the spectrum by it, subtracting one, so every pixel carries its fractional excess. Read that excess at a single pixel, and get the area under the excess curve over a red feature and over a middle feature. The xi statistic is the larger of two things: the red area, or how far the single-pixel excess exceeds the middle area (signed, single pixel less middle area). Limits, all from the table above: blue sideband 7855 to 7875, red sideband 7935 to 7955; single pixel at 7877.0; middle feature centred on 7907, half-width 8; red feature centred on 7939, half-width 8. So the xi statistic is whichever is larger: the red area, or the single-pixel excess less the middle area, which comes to 0.26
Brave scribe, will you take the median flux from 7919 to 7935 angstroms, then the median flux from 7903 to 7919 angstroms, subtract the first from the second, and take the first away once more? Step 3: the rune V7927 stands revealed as -18.6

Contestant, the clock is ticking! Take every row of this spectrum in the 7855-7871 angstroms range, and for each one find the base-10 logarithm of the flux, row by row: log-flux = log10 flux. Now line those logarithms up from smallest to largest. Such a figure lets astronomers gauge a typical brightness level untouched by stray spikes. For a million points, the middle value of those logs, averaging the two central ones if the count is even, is 1.29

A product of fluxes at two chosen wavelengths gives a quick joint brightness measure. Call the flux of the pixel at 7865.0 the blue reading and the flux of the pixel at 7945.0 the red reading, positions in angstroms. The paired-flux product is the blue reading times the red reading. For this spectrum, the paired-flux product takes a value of 368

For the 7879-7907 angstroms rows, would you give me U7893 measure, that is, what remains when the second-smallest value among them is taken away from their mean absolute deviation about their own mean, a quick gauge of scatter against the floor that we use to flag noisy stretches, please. -18.5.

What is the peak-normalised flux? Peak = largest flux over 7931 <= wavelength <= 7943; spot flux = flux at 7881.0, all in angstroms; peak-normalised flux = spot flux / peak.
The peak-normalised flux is 1.01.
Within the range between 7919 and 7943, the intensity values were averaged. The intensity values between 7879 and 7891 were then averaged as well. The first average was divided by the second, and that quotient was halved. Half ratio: 0.488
